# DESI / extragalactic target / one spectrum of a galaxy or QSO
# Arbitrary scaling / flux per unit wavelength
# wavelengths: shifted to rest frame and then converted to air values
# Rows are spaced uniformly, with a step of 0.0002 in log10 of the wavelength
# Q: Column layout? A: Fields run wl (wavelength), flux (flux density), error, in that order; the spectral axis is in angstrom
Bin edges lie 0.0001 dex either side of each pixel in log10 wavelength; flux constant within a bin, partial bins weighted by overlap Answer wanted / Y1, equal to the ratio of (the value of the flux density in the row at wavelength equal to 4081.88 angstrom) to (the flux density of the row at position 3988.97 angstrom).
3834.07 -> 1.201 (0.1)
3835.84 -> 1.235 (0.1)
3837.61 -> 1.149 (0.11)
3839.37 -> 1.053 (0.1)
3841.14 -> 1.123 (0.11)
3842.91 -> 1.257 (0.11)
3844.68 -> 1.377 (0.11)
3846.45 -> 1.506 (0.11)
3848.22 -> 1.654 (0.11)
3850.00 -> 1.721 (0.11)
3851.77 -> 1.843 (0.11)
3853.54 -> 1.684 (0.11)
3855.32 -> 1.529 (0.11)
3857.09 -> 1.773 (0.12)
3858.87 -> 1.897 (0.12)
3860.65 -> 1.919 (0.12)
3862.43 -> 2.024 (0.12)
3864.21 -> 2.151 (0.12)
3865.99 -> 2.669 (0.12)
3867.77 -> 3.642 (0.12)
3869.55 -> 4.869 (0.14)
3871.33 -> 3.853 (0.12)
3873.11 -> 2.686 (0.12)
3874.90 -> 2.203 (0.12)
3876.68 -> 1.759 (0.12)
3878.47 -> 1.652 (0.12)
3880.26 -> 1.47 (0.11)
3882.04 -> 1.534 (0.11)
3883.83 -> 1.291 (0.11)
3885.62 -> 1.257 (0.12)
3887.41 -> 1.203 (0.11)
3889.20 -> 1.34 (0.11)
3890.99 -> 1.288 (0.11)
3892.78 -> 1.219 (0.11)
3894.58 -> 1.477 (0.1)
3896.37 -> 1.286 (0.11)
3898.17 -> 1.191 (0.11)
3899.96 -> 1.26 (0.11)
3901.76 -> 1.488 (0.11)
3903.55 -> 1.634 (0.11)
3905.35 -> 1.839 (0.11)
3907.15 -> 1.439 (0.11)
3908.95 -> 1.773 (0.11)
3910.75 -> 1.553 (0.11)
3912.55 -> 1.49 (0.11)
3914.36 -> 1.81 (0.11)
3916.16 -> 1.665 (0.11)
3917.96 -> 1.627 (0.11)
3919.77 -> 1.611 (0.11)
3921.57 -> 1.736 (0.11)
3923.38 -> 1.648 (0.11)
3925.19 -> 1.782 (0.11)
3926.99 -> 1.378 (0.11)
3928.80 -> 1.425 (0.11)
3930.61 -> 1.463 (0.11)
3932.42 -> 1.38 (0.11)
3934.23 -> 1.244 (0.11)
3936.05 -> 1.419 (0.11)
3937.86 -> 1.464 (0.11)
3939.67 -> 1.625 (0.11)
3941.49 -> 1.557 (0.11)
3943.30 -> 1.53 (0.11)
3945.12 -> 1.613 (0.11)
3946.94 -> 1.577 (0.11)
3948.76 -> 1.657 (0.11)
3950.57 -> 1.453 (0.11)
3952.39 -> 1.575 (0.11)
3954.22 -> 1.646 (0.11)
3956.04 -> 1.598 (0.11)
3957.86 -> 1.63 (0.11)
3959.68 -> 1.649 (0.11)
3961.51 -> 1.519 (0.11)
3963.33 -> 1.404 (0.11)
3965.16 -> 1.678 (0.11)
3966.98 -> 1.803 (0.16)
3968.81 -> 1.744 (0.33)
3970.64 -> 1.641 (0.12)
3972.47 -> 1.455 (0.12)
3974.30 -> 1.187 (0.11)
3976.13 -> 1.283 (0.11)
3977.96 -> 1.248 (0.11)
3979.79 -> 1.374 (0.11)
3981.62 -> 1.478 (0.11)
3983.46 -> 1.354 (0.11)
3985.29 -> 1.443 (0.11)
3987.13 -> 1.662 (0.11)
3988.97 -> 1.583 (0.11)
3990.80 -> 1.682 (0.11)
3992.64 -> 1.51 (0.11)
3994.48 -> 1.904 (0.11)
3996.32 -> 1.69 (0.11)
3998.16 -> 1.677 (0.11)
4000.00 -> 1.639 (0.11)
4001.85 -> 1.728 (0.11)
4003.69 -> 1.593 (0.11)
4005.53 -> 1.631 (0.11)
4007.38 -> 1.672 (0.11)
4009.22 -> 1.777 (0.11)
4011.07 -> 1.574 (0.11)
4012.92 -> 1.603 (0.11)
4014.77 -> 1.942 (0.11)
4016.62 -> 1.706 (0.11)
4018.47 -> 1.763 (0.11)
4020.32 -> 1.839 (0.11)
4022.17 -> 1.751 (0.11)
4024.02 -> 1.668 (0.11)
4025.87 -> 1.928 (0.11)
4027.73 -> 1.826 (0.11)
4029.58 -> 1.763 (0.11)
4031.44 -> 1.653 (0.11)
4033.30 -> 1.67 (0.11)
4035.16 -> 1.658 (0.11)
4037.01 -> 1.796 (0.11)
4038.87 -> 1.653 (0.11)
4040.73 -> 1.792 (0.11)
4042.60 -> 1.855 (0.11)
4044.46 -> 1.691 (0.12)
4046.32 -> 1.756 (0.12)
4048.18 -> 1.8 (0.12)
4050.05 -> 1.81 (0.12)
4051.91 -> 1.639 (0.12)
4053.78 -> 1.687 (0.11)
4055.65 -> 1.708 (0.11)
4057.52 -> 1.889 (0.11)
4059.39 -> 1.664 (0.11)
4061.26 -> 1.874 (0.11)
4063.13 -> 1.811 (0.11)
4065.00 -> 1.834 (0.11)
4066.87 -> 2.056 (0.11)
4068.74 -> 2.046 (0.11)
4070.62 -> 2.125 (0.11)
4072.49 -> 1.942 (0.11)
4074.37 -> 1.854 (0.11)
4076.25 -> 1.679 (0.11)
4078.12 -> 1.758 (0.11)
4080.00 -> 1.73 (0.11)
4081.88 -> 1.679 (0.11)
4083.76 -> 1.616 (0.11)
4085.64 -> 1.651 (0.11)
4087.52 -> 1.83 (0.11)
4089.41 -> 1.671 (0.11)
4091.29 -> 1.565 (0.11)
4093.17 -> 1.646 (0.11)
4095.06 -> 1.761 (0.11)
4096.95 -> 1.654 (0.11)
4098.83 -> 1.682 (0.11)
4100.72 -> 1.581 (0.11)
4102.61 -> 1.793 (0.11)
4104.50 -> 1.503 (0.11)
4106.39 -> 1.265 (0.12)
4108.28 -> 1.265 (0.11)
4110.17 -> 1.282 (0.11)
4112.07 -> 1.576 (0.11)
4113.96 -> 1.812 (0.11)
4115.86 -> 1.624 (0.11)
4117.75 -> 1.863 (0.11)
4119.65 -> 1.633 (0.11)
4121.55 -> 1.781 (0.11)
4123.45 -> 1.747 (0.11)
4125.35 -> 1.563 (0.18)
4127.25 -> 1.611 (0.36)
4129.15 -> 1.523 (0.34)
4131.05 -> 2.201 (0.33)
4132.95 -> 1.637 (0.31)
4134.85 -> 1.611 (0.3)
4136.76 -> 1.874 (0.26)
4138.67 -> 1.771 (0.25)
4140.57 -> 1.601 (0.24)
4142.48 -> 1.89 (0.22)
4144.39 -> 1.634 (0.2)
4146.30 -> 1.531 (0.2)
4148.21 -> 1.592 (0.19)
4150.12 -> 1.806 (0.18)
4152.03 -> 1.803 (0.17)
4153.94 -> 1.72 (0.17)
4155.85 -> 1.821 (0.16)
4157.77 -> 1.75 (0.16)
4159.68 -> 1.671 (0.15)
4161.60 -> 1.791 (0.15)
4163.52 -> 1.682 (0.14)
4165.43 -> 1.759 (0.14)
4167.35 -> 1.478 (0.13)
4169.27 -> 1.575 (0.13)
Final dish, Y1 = 1.06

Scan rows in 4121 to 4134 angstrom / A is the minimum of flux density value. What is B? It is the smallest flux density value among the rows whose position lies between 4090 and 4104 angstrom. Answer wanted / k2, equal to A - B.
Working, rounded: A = 1.523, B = 1.565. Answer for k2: -0.04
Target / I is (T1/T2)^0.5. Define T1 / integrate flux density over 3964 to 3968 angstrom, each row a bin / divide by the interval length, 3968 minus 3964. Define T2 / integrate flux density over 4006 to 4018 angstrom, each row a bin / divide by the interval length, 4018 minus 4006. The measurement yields 1.00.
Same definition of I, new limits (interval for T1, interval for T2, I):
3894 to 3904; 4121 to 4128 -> 0.91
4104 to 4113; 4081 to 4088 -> 0.90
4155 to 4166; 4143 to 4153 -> 1.02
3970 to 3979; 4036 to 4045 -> 0.88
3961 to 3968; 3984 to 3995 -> 1.00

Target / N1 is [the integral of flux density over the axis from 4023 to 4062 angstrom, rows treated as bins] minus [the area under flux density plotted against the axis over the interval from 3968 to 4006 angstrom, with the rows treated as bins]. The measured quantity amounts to 9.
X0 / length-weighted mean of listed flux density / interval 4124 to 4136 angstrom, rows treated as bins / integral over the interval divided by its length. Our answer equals 1.70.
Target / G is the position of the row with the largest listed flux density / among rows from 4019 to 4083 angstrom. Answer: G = 4070.62 angstrom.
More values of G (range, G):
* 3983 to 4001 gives 3994.48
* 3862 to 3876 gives 3869.55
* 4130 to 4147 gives 4131.05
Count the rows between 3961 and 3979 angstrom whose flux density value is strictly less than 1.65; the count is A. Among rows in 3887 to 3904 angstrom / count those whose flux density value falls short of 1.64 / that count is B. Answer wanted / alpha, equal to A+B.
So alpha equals 17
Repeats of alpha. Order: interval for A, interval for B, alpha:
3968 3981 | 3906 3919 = 10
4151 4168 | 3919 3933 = 6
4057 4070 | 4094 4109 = 4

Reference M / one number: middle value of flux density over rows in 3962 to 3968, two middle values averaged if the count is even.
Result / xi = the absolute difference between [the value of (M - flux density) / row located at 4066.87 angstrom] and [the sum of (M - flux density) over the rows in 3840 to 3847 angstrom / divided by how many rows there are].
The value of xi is 0.7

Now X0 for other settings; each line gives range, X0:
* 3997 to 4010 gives 1.67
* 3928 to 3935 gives 1.38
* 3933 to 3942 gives 1.45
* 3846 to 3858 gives 1.68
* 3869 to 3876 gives 3.28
